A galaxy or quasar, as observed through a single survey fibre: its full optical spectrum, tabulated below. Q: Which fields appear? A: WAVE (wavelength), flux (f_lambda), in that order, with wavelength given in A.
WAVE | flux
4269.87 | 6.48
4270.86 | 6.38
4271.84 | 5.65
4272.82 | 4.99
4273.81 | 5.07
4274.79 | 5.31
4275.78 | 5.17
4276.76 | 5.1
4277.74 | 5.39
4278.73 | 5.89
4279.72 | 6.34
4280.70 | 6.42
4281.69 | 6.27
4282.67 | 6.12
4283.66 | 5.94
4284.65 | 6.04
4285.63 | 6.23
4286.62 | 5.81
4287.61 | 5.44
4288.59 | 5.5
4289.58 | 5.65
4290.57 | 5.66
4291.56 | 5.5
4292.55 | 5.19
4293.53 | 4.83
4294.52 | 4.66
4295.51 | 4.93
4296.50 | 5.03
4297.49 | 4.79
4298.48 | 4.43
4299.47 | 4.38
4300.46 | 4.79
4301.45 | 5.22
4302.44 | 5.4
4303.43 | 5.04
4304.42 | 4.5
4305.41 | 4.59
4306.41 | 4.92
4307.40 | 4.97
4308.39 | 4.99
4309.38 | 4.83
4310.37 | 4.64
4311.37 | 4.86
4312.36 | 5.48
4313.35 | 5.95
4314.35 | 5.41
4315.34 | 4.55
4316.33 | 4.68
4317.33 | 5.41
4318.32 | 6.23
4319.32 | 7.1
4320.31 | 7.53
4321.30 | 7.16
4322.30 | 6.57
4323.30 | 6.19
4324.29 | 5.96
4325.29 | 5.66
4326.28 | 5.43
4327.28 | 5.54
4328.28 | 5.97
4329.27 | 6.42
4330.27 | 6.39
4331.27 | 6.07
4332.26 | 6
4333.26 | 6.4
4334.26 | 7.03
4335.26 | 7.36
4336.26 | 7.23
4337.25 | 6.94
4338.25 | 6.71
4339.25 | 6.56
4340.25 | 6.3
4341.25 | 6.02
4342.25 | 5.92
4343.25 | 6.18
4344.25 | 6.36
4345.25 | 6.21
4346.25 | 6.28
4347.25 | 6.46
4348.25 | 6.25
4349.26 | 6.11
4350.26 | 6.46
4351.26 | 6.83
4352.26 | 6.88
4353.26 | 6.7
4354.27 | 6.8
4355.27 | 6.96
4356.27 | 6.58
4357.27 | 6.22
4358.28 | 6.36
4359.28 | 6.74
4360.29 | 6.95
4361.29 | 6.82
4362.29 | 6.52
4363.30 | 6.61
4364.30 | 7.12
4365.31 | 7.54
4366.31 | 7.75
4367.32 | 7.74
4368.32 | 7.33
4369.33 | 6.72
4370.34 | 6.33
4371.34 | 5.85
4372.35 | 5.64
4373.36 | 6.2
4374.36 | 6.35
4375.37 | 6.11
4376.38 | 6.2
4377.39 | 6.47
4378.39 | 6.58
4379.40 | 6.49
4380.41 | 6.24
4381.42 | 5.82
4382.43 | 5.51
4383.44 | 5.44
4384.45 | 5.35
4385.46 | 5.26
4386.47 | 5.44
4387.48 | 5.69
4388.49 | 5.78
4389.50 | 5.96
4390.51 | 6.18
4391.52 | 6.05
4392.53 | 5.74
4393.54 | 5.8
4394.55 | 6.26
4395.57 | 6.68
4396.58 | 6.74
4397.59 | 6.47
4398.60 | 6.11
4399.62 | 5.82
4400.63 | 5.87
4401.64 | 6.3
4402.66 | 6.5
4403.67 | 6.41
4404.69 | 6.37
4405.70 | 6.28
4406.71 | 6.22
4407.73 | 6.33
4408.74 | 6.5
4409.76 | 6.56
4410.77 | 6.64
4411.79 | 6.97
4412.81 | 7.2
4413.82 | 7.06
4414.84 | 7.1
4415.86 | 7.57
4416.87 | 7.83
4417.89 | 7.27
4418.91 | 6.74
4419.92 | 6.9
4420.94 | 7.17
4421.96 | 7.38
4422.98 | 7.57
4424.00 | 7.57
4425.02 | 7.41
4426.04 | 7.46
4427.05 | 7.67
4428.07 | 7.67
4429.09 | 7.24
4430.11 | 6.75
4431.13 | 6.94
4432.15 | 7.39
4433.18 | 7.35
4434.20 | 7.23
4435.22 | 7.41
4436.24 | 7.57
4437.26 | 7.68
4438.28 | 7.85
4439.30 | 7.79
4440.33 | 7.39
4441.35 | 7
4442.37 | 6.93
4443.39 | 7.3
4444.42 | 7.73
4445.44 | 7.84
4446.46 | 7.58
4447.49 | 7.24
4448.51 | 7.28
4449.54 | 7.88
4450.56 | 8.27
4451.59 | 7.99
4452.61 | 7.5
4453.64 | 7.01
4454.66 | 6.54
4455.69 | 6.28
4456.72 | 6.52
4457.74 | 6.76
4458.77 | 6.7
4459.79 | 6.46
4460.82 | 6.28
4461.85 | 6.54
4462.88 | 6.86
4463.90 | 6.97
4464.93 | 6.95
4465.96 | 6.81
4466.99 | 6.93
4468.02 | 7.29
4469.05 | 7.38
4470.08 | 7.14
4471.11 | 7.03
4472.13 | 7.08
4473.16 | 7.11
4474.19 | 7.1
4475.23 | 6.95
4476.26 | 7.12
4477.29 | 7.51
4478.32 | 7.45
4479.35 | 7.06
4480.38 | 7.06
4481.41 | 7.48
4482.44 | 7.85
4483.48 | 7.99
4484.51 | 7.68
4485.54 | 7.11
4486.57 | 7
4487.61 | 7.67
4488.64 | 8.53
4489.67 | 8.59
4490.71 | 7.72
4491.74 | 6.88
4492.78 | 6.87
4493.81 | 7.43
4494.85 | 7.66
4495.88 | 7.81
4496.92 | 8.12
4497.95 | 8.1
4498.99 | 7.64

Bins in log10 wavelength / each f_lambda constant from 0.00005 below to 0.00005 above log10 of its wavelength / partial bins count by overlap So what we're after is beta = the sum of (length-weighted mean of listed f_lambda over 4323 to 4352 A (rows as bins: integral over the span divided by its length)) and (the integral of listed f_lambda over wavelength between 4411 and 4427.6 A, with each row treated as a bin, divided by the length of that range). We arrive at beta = 13.6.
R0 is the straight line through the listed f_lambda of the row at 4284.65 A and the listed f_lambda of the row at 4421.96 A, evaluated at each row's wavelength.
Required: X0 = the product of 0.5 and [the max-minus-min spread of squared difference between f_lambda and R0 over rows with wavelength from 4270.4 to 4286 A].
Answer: 0.4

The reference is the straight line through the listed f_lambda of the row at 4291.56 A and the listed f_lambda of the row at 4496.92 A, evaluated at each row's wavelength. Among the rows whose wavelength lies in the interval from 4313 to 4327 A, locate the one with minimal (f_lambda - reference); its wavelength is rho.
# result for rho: 4315.34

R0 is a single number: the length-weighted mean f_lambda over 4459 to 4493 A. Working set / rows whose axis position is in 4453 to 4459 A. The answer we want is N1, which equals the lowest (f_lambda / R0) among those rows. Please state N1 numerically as 0.87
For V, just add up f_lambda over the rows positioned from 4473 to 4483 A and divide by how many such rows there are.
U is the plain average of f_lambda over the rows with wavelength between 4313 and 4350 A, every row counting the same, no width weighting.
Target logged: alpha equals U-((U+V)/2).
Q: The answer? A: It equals -0.52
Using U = 6.2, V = 7.3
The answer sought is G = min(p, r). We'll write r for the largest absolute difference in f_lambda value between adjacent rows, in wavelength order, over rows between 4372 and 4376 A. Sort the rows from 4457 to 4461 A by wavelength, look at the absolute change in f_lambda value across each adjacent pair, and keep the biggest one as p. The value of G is 0.24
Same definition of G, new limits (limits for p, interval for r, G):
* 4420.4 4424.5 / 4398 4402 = 0.21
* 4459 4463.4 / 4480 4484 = 0.32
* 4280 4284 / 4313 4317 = 0.18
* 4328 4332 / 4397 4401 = 0.36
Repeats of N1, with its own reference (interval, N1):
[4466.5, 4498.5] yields 0.95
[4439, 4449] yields 0.96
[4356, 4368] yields 0.86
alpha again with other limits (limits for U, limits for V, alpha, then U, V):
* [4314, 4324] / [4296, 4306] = 0.63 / 6.1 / 4.8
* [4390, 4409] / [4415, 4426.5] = -0.55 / 6.2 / 7.4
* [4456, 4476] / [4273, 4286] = 0.55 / 6.9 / 5.8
